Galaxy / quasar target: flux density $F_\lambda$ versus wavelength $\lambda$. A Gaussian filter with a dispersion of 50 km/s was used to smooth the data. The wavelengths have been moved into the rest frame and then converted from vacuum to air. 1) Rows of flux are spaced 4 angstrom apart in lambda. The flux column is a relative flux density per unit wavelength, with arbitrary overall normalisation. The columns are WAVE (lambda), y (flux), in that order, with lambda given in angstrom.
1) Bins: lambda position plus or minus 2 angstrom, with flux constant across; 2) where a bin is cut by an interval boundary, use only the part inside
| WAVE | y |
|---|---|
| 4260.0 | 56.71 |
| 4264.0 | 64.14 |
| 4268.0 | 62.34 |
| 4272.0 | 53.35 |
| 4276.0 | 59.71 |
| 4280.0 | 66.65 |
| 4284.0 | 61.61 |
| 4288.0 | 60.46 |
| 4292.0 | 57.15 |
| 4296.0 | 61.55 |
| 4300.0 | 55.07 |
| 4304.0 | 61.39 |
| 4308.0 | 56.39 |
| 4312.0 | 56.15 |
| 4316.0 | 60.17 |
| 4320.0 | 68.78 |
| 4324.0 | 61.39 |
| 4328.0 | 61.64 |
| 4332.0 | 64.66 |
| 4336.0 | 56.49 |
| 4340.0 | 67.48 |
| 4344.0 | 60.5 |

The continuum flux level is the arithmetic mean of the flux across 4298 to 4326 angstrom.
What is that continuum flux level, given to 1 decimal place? 59.9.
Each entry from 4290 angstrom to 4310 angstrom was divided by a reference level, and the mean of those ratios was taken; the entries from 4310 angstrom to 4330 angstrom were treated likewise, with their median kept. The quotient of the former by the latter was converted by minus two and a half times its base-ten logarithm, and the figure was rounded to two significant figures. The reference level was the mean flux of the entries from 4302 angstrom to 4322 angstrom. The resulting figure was 0.056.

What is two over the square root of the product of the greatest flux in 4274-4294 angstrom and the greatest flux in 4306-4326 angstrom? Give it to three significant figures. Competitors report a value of 0.0295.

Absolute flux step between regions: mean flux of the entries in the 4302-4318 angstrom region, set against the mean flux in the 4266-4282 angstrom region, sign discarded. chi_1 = 2.0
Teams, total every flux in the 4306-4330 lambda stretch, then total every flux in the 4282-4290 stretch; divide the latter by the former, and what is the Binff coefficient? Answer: 0.3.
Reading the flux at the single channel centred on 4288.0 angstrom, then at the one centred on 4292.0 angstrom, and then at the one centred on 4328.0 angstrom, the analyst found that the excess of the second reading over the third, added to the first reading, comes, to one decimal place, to 56.0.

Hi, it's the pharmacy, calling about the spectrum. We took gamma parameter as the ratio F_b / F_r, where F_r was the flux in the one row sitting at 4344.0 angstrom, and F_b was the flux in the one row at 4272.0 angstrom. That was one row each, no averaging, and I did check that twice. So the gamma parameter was 0.88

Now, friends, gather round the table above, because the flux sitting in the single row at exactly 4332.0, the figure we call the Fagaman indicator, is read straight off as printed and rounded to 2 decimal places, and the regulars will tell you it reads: 64.66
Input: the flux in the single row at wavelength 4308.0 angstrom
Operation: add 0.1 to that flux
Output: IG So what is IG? 56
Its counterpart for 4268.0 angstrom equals 62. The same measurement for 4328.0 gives 62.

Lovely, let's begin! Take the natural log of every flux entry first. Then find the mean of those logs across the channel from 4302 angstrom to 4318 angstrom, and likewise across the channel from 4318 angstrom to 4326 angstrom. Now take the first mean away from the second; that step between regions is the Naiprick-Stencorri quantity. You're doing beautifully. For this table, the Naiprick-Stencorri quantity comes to 0.11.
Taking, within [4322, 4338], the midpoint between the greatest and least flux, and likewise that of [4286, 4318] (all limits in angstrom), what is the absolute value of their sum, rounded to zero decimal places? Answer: 119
